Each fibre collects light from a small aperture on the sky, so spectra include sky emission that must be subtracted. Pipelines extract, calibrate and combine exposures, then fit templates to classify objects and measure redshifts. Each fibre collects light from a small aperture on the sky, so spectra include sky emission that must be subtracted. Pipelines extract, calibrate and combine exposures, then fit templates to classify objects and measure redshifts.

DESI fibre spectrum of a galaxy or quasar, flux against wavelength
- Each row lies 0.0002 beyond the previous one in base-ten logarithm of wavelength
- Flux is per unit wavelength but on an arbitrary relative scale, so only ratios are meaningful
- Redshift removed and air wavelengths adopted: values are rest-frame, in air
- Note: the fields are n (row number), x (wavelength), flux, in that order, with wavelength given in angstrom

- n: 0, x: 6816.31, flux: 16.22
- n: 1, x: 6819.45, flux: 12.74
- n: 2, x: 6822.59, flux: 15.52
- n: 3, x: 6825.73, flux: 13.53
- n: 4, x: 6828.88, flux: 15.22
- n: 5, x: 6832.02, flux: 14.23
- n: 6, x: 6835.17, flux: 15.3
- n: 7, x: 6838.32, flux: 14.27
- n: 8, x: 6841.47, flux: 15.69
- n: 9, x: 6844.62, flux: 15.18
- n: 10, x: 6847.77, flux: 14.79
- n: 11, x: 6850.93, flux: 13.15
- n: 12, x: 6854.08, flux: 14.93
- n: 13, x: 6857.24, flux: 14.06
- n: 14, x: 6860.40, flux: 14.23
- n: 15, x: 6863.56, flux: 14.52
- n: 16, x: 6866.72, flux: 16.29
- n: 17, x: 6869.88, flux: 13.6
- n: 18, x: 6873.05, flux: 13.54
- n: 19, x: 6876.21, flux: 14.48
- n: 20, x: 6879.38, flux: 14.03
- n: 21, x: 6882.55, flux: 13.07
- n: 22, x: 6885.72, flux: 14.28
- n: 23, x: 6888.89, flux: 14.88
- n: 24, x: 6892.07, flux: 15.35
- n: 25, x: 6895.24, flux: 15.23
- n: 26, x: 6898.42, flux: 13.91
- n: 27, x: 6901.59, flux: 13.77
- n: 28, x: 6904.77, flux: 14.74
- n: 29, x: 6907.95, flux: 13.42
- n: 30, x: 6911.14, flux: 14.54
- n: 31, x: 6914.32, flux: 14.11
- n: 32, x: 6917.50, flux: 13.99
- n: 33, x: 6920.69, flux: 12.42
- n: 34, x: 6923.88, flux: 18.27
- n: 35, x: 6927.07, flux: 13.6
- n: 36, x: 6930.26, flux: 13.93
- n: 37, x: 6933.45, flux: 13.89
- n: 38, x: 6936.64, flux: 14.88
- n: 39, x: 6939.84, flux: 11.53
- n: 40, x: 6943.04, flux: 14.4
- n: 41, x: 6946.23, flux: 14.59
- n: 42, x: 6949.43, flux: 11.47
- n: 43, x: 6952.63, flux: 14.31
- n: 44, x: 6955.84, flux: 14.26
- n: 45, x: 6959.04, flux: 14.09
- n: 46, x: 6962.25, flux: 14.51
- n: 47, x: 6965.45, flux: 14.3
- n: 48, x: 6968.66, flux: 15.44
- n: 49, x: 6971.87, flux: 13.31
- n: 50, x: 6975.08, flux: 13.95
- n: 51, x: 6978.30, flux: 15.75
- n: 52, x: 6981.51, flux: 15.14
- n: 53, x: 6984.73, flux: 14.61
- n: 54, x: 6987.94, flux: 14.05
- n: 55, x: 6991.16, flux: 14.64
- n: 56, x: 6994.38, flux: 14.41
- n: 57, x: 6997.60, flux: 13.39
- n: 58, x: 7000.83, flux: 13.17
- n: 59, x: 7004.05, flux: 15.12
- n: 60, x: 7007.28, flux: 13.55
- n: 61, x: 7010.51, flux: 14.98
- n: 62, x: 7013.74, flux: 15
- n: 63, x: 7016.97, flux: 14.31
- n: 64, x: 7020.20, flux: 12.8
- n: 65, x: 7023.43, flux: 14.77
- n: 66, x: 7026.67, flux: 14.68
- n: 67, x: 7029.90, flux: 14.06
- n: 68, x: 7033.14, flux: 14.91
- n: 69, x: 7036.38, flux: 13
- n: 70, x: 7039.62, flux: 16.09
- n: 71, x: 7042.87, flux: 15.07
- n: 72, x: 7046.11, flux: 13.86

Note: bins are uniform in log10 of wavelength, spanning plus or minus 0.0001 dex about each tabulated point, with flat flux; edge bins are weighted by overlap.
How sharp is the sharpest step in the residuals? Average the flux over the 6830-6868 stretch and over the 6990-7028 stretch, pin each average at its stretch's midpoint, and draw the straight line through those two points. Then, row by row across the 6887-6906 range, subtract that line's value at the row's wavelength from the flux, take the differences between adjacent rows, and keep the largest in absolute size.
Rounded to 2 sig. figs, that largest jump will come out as 1.3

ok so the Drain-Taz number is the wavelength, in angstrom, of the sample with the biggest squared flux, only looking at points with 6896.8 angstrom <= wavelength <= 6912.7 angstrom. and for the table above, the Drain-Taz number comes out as 6904.77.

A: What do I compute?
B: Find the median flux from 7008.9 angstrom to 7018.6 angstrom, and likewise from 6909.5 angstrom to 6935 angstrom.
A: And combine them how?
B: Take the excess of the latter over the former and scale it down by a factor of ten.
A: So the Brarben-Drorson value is -0.10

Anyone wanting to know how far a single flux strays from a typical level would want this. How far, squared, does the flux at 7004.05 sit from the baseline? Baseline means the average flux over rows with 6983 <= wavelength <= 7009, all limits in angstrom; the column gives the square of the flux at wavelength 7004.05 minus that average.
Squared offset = 1.0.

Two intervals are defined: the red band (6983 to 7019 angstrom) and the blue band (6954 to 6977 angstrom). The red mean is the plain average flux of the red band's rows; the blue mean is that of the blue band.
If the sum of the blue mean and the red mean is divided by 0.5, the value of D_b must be 57.1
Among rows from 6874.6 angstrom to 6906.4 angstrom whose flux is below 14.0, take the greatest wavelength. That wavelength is 6901.59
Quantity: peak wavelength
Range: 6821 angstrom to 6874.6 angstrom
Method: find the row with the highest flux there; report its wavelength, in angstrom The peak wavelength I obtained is 6866.72 angstrom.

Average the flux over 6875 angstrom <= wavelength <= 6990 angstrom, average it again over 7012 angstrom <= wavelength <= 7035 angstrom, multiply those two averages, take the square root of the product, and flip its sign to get -14.3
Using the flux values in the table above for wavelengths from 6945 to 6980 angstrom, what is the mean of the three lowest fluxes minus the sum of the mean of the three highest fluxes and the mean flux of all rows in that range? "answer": -16.5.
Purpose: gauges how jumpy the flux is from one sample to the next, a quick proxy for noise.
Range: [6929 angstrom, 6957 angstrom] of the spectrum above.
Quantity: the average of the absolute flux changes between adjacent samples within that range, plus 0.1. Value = 1.8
